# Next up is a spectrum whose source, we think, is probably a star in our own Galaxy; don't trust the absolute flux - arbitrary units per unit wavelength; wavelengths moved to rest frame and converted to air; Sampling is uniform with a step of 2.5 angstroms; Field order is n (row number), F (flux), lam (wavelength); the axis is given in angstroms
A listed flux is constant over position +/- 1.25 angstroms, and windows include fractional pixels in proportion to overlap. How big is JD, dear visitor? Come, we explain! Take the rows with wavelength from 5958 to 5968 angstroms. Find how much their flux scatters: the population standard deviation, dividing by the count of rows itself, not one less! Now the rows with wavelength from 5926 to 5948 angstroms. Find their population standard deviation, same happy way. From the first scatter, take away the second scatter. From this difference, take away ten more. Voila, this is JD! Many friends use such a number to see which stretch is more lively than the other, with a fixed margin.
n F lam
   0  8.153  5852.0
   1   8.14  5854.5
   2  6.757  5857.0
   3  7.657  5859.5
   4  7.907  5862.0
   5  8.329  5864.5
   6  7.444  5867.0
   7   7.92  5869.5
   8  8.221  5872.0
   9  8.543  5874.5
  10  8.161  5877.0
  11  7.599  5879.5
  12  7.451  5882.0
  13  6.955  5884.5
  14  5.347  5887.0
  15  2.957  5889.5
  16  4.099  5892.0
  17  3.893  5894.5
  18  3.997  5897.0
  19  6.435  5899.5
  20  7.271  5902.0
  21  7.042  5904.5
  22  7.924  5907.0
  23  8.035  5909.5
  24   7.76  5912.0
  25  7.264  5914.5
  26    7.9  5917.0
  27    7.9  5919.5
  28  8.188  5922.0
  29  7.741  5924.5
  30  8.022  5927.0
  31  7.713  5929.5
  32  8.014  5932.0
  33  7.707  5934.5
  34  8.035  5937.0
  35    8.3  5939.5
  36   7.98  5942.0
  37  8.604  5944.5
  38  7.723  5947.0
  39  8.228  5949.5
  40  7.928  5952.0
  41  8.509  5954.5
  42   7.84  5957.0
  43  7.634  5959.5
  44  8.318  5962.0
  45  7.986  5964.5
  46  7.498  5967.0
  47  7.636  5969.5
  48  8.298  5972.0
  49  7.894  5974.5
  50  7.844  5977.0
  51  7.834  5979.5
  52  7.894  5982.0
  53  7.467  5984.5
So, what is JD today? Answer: -10.0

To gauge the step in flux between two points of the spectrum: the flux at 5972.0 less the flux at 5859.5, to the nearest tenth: 0.6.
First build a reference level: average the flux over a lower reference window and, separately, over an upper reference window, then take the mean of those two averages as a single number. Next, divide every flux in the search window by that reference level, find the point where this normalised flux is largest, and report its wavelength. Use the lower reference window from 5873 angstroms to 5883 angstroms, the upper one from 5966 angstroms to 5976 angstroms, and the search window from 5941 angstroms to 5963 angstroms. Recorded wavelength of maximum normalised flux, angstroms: 5944.5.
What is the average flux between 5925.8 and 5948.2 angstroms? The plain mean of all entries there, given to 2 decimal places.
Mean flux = 8.01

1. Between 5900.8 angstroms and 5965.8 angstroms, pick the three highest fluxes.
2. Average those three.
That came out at 8.48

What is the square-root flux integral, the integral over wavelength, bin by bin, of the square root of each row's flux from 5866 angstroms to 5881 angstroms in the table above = 42.4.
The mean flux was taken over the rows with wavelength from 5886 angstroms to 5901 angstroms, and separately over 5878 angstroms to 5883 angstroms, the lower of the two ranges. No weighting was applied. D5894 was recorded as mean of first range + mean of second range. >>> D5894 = 12.0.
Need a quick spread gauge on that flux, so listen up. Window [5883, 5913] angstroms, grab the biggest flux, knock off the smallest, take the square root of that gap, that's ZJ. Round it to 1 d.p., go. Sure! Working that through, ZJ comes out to 2.3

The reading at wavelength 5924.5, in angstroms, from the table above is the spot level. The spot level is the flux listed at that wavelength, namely 7.741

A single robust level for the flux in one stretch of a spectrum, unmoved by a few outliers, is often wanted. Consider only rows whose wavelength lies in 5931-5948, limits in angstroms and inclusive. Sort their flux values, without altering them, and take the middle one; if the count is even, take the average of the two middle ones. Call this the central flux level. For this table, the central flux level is 8.01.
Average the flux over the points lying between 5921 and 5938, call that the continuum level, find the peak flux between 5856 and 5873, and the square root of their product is 8.12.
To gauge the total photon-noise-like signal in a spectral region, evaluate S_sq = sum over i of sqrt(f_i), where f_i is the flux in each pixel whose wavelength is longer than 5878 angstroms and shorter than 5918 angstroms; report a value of 40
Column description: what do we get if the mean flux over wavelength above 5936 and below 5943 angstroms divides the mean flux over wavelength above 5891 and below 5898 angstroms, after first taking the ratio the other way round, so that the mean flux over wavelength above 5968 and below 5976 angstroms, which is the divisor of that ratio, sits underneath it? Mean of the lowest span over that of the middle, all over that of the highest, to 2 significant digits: 0.062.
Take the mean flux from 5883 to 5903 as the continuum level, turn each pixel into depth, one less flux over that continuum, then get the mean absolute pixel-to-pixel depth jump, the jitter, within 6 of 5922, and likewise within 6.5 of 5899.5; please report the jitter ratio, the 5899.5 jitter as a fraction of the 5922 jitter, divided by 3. 1.2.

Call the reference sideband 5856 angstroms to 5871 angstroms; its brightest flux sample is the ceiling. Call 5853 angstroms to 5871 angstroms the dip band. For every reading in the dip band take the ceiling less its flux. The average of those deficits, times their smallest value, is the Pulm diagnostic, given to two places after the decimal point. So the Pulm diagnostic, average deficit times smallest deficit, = 0.00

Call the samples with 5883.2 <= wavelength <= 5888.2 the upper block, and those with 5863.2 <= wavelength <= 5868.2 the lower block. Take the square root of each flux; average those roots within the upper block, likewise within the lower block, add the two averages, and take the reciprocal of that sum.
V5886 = 0.189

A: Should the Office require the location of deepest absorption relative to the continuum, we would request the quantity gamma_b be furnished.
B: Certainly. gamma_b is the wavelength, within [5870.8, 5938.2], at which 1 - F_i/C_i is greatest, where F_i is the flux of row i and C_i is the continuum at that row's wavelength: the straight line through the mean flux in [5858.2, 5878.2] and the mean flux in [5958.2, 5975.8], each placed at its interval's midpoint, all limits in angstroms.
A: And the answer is 5889.5 angstroms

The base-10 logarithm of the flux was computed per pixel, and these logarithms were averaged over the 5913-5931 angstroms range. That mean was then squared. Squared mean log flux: 0.797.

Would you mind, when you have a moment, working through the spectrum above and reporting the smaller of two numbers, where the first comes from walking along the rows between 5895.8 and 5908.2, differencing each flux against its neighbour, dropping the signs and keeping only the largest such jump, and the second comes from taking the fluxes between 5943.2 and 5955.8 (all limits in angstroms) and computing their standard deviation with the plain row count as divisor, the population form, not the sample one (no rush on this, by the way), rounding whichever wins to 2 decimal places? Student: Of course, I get 0.33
